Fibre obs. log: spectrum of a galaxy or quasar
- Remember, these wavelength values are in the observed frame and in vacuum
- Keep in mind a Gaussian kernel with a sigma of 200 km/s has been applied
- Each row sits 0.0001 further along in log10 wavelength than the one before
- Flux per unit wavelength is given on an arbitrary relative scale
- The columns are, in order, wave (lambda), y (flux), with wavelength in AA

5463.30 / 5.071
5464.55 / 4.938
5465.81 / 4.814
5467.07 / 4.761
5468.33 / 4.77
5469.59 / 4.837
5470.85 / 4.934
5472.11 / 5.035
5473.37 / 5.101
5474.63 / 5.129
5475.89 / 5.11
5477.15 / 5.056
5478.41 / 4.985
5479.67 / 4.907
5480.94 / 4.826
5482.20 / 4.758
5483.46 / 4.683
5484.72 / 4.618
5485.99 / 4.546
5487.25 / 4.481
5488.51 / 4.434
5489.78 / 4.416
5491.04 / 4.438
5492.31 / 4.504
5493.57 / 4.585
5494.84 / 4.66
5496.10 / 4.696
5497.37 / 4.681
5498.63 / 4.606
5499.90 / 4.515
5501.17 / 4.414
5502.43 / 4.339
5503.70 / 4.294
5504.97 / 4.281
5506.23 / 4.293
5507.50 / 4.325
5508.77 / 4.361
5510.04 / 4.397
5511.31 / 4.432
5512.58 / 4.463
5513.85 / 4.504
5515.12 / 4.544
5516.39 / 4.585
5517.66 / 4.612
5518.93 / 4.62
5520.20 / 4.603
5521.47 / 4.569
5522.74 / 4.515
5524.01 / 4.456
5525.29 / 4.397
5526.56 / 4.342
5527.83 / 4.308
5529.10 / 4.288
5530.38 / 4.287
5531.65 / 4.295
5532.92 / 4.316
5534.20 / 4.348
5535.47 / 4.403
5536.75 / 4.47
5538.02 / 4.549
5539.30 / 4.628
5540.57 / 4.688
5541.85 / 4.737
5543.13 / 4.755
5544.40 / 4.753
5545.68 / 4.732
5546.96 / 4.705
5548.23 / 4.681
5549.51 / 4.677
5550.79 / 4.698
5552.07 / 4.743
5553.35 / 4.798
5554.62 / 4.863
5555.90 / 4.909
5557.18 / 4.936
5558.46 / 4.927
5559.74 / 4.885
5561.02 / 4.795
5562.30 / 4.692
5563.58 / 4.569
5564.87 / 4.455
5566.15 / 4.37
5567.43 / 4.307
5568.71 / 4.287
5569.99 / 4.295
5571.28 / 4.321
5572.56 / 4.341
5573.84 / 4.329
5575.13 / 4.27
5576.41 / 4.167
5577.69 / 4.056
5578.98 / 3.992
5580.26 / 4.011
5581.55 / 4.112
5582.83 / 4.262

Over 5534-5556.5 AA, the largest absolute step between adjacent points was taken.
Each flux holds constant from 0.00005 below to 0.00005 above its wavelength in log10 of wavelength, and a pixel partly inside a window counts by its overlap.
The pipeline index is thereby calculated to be 0.079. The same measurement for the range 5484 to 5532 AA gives 0.101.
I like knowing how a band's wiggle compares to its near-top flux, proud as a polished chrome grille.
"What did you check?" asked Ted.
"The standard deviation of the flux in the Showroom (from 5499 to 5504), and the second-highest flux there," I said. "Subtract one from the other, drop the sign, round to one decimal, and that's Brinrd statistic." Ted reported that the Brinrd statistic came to 4.3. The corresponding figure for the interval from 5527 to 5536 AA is 4.3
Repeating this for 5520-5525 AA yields 4.5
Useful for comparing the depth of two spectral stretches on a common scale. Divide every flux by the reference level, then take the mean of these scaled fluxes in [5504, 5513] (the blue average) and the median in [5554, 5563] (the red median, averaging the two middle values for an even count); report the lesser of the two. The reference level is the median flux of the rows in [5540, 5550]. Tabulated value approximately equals 0.92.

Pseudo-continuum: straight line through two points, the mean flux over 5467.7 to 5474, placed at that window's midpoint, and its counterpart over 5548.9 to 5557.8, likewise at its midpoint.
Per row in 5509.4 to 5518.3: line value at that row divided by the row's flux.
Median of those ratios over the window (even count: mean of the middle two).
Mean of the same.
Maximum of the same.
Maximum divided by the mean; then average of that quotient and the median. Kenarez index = 1.05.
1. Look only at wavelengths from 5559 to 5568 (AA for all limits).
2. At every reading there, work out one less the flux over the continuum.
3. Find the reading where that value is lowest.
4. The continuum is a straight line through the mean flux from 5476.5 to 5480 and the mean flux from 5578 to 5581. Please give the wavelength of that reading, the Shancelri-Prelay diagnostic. 5559.74 AA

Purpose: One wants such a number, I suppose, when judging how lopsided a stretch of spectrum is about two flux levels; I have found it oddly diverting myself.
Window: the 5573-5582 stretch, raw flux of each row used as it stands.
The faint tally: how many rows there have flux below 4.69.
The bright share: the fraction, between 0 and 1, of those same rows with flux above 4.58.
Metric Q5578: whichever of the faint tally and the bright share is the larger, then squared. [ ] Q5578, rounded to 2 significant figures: 49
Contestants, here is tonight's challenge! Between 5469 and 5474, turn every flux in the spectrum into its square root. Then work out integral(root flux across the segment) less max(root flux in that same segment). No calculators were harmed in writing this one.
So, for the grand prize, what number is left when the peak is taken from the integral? 9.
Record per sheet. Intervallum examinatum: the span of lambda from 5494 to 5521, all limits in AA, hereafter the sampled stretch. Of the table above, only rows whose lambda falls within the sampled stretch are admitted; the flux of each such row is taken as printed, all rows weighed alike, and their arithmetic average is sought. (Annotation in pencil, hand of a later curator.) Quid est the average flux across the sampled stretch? 4.49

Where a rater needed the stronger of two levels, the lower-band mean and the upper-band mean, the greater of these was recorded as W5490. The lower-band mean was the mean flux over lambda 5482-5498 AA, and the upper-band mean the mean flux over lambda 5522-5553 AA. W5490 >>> 4.6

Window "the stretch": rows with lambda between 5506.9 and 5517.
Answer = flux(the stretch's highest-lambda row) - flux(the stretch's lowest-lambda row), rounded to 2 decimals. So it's 0.26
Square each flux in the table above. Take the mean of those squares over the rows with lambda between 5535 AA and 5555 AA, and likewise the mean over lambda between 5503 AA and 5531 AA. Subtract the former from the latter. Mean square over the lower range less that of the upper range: -2.3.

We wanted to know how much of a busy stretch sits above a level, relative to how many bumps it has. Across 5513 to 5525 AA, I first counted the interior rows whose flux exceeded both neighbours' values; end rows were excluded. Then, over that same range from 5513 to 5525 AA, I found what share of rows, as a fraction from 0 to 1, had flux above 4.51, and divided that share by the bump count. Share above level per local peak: 0.78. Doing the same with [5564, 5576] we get 0.00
